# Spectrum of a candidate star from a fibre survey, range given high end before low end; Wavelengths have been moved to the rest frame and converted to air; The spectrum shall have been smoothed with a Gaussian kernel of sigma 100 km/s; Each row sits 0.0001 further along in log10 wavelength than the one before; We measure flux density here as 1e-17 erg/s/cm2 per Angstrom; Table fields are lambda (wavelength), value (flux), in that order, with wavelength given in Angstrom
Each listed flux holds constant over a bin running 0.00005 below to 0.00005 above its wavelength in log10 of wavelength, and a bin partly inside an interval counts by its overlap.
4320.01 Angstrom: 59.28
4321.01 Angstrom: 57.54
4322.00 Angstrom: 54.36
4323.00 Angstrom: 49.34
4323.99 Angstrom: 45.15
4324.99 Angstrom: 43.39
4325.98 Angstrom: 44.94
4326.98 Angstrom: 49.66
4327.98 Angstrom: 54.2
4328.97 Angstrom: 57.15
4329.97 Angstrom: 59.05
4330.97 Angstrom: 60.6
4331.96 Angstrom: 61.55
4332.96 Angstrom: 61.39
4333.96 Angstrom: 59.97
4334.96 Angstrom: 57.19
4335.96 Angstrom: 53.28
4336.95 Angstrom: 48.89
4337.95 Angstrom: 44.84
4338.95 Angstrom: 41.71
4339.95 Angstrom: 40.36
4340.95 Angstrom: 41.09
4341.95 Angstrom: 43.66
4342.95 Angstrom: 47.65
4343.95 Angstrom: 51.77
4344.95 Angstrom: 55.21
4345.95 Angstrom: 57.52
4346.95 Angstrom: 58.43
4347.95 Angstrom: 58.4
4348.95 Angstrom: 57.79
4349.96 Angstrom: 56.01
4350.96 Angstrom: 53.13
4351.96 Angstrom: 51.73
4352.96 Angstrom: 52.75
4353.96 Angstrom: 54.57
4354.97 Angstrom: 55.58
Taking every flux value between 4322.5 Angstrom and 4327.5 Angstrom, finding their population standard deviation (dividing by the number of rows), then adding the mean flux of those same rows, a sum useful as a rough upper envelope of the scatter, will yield 49.0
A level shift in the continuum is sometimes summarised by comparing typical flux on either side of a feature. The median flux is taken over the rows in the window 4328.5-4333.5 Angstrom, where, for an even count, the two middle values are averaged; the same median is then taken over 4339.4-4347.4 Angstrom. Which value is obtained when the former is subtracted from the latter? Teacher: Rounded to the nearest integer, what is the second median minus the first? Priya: -11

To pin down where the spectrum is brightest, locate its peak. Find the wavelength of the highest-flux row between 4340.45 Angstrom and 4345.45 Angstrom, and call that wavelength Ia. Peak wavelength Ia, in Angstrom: 4344.95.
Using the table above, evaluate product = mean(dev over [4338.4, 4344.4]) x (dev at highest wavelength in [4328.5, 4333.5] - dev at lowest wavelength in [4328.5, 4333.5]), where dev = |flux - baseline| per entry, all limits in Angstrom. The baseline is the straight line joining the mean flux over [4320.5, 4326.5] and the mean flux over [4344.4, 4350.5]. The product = 31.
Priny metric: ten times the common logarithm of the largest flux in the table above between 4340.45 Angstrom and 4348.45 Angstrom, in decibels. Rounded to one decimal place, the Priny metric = 17.7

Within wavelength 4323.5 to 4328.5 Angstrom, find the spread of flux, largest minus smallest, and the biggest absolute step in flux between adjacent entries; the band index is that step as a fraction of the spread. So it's 0.44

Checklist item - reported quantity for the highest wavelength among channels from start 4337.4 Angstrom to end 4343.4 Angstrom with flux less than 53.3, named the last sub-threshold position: 4342.95 Angstrom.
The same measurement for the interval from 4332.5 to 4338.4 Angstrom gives 4337.95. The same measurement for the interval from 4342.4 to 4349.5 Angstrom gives 4343.95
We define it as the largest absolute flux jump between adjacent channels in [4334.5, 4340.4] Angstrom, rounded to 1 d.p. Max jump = 4.4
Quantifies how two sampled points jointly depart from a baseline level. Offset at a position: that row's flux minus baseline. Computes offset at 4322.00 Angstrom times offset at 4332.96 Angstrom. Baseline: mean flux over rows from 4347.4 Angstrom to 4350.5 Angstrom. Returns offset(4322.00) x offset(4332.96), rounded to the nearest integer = -12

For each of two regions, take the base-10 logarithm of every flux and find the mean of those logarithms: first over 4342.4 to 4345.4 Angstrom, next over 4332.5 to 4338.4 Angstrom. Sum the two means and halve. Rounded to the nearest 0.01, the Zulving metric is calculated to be 1.72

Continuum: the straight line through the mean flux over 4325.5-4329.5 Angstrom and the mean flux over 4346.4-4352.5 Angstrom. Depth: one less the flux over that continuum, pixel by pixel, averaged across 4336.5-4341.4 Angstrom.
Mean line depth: 0.19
